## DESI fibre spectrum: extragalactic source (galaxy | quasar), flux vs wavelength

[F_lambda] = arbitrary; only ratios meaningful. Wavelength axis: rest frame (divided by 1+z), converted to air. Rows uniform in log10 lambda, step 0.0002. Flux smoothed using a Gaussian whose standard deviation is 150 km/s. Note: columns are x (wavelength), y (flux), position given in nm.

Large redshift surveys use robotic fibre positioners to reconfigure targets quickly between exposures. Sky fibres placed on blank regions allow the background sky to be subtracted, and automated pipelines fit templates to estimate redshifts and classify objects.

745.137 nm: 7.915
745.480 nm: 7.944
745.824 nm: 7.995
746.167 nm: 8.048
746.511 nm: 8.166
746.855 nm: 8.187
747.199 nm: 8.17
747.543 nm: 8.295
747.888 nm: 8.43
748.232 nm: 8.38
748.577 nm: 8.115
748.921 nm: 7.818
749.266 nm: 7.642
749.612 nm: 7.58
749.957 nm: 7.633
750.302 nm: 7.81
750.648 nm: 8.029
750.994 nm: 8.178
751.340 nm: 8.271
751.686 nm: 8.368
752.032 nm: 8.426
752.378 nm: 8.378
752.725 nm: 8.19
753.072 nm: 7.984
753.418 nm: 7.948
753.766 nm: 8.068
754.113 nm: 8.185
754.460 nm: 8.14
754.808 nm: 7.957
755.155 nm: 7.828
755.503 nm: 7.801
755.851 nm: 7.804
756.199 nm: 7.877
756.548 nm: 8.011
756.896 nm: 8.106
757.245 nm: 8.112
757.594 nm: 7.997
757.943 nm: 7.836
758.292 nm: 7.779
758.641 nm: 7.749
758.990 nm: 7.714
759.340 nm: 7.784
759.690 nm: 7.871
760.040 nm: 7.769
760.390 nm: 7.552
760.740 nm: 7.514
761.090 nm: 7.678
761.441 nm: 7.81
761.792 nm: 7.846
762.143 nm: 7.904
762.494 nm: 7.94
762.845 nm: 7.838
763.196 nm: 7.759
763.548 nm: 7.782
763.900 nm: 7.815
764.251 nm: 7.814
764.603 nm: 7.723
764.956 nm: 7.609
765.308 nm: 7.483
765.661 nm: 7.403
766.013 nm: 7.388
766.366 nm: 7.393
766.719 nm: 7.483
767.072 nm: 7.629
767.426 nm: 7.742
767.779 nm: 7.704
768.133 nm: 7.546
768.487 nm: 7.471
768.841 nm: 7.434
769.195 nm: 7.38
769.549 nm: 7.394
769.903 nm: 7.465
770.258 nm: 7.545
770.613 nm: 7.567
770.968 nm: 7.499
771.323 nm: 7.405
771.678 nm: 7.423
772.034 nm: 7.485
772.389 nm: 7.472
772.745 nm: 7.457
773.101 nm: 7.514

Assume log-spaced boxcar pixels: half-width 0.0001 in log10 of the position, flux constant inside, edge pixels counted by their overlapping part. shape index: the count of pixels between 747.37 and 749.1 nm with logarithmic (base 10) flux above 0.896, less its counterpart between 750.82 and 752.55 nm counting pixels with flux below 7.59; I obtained 4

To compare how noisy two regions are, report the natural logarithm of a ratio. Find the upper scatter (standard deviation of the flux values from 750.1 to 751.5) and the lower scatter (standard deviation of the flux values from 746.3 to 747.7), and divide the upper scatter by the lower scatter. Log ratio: 1.2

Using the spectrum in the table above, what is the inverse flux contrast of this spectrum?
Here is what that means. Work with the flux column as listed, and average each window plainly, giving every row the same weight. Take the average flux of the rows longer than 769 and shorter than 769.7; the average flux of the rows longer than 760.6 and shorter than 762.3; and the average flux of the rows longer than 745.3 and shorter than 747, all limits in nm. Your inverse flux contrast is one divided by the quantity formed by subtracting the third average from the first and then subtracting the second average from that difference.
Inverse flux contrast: -0.119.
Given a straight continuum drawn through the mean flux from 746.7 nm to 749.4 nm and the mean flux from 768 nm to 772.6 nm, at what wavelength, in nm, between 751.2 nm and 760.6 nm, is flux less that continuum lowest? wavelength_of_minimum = 760.390 nm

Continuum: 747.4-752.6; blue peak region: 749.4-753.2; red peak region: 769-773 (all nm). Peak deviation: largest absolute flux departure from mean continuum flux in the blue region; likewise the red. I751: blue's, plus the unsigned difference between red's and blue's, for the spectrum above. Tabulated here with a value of 0.71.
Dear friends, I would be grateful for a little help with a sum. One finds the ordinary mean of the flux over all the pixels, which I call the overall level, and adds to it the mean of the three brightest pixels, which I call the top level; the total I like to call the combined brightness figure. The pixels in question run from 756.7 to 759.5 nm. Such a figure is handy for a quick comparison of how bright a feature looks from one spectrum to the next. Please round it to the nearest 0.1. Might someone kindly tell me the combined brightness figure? 16.0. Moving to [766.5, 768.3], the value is 15.3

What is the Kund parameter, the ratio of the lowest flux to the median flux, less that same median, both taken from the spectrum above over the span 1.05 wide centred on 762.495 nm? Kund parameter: -6.91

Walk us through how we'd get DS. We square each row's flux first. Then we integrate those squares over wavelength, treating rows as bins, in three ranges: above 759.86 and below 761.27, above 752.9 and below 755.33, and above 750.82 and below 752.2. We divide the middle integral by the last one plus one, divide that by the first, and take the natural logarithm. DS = -3.9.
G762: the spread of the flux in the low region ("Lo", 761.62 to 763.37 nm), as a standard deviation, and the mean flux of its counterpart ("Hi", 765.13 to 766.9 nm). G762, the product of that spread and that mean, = 0.5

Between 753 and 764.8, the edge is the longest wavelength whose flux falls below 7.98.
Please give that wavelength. 764.603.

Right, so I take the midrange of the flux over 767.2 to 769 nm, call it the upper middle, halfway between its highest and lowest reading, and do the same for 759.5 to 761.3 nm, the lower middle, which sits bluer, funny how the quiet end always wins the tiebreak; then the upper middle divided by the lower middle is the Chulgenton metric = 0.986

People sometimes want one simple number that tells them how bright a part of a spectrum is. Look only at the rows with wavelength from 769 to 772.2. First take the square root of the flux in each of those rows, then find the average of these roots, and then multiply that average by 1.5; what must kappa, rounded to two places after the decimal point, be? 4.10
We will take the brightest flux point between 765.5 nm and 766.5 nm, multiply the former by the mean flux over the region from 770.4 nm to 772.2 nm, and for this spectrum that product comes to 55.3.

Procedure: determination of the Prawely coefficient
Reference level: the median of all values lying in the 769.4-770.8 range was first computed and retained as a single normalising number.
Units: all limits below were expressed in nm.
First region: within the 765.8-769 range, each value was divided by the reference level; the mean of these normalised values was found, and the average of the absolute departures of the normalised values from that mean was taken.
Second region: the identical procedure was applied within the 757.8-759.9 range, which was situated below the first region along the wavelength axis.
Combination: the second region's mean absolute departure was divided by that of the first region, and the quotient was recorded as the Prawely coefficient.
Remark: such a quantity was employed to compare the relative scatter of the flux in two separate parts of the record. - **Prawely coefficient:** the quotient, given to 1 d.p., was 0.4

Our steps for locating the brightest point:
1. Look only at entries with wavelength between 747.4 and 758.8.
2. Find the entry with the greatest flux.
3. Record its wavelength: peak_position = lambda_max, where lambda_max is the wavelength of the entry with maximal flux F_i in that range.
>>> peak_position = 747.888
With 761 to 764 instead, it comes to 762.494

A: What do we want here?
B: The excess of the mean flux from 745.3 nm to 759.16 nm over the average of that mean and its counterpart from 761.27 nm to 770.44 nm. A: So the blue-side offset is 0.20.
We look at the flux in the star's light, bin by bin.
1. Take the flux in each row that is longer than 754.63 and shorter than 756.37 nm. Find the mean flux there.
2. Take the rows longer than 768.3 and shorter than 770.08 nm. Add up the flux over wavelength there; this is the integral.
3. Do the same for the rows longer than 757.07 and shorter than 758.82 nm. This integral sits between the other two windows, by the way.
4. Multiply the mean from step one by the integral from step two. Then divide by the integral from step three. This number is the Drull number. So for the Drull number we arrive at 7.5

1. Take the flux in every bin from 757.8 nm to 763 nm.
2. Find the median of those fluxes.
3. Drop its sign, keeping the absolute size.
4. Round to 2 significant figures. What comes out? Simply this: 7.8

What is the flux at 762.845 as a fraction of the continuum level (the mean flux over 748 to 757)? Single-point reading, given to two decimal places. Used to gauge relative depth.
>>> 0.98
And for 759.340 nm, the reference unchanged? 0.97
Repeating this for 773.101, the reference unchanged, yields 0.94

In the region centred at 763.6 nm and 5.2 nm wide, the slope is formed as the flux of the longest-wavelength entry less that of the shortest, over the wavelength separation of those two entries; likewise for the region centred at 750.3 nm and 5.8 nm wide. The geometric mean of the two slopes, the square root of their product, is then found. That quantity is 0.058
